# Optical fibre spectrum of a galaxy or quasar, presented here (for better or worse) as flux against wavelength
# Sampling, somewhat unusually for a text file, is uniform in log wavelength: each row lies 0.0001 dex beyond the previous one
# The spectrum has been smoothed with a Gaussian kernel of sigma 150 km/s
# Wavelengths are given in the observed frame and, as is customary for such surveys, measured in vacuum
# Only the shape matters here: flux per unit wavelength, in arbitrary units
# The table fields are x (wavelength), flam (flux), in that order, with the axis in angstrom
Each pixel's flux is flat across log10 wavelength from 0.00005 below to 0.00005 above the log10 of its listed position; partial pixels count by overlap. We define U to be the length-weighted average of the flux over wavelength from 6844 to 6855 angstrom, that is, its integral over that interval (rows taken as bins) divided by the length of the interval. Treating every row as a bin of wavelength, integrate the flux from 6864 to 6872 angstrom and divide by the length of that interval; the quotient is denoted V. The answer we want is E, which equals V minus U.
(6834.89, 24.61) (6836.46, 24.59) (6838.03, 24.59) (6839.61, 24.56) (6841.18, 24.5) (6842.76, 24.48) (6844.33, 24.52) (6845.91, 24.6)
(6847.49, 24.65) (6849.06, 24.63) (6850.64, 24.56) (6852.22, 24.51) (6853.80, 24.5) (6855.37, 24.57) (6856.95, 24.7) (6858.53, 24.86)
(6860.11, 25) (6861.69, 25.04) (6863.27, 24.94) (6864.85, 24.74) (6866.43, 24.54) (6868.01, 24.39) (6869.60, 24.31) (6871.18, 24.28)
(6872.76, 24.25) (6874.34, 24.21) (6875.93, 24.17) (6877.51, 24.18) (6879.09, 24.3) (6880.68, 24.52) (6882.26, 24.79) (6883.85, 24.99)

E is -0.12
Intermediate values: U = 24.6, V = 24.5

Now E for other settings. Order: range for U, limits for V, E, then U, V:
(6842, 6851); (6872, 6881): -0.33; 24.6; 24.3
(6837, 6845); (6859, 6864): 0.43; 24.5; 25.0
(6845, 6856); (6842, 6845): -0.03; 24.6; 24.5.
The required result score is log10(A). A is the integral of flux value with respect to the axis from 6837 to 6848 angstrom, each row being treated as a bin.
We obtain 2.431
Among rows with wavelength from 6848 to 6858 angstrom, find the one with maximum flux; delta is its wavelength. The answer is 6856.95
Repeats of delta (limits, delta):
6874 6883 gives 6882.26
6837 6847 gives 6845.91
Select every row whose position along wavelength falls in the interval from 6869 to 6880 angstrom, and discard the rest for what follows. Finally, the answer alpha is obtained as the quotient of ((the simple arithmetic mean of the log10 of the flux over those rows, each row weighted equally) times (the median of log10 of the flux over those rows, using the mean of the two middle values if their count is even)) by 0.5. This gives 3.83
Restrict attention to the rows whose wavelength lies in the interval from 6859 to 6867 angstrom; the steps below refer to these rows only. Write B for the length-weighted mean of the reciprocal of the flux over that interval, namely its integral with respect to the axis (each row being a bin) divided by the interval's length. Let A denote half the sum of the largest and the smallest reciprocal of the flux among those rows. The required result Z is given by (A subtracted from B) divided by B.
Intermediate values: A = 0.0403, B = 0.0402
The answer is -0.0028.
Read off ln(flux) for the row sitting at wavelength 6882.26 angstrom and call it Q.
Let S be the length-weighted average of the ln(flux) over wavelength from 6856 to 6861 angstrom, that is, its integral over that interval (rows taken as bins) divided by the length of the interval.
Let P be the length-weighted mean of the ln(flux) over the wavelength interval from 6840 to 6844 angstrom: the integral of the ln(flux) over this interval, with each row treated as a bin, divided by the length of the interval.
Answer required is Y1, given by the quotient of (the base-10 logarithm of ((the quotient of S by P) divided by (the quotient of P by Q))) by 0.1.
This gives 0.02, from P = 3.204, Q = 3.21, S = 3.21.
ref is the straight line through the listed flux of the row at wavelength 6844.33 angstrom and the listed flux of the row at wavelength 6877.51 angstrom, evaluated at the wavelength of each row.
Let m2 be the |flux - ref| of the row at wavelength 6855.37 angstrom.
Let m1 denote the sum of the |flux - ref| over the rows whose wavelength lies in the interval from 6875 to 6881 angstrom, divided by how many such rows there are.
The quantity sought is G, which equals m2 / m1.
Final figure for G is 1.2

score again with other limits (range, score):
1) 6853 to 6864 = 2.436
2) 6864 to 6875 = 2.429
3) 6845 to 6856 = 2.432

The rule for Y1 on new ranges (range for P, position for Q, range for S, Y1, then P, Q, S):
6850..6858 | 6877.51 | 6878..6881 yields -0.04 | 3.202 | 3.19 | 3.19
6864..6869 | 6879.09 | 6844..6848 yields -0.01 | 3.197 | 3.19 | 3.20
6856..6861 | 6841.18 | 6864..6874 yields -0.04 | 3.211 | 3.20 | 3.20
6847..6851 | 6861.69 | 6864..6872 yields 0.00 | 3.207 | 3.22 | 3.20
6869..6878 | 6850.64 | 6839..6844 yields 0.04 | 3.189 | 3.20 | 3.20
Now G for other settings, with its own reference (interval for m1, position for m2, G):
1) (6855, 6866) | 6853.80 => 0.2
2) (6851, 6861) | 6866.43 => 0.8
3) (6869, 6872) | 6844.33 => 0.0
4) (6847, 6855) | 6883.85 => 7.6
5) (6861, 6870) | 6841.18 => 0.1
